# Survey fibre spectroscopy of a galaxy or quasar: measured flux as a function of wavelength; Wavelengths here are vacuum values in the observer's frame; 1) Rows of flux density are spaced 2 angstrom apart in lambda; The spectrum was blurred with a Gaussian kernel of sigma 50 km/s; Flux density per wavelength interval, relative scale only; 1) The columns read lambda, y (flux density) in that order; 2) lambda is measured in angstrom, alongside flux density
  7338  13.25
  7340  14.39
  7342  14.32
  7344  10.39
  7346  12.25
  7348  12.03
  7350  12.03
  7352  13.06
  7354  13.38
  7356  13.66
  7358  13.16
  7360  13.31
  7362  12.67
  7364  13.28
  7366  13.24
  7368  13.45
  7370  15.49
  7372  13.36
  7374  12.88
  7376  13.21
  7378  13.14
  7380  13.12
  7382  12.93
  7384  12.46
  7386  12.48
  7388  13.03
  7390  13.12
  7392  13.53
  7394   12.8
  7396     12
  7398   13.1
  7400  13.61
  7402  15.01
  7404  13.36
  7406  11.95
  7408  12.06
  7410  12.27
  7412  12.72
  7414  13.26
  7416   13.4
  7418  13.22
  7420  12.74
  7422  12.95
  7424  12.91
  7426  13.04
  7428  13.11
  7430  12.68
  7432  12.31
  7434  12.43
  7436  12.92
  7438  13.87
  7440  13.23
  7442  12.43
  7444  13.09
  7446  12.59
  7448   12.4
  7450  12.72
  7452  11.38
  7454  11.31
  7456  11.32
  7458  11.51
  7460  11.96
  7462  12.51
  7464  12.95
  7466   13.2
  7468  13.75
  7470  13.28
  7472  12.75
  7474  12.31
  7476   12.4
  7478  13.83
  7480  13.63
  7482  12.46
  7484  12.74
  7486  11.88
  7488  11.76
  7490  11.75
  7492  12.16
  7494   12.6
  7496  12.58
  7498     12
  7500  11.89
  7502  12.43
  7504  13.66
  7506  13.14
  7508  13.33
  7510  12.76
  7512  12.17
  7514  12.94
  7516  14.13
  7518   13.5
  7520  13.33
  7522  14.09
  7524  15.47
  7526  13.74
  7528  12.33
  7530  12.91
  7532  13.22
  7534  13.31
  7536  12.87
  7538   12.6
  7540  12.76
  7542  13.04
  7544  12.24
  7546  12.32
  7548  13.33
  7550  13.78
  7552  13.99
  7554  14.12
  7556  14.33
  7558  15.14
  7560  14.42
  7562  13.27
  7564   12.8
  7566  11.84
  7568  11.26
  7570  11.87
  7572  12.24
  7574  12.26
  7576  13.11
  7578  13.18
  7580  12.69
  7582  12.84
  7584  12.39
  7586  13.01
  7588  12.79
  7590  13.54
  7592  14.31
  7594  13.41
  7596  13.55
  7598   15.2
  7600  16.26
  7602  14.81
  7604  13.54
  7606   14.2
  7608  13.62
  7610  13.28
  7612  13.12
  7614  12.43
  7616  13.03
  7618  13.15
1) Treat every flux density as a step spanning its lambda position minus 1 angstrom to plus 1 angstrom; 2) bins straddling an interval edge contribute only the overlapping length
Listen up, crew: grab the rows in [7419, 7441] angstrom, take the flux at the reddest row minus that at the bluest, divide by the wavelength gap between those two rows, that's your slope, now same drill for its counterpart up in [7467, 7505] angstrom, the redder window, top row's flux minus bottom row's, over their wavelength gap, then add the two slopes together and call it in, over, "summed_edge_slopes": 0.02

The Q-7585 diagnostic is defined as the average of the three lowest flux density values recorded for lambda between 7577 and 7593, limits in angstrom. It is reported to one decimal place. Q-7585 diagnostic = 12.6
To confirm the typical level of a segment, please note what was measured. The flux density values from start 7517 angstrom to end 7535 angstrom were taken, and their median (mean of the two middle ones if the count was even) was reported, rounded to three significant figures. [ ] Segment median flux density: 13.3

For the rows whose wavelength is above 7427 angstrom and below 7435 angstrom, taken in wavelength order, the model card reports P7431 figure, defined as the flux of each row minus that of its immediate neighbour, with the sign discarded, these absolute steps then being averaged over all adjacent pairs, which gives 0.31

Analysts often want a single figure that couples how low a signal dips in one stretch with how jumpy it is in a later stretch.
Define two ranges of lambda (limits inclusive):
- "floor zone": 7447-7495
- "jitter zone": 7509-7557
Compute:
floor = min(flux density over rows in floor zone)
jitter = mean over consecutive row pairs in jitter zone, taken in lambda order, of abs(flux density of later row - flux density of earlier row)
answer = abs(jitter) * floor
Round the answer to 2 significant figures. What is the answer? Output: 6.7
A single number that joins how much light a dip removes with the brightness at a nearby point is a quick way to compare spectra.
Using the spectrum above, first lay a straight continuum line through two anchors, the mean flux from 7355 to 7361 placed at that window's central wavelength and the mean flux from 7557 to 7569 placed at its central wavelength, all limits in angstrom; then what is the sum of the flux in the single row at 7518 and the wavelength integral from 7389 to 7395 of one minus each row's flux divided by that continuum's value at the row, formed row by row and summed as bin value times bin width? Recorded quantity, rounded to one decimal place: 13.6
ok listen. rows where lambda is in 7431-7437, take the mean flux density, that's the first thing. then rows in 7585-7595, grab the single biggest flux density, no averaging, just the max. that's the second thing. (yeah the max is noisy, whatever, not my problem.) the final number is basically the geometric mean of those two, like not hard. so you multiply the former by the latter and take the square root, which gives 13.4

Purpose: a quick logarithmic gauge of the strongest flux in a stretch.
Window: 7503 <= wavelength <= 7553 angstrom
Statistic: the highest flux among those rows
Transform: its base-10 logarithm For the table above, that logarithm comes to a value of 1.19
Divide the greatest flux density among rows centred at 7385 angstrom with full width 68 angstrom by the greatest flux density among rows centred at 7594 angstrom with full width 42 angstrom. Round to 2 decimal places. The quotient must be 0.95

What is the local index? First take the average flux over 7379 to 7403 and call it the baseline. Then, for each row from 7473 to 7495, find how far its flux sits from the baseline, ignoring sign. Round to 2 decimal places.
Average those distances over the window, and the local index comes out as 0.83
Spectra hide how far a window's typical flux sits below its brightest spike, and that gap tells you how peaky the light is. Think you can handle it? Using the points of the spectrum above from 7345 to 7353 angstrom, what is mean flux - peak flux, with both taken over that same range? -0.72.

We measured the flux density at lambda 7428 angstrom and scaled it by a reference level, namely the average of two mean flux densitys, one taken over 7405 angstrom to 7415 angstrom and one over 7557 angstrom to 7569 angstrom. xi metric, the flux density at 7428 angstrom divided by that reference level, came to 1.03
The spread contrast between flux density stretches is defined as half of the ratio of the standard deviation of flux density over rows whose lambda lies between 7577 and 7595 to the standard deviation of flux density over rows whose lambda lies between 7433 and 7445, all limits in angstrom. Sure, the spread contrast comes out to 0.5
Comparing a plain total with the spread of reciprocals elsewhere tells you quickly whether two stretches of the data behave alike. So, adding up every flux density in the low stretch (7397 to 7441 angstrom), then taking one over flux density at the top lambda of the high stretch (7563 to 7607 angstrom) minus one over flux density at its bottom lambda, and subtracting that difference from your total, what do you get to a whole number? 286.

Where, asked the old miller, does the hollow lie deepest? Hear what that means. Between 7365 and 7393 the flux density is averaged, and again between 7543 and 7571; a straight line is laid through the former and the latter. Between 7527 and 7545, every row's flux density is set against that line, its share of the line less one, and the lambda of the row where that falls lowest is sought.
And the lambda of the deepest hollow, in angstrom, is 7544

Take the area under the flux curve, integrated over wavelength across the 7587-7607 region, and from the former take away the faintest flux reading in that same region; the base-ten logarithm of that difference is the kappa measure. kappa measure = 2.43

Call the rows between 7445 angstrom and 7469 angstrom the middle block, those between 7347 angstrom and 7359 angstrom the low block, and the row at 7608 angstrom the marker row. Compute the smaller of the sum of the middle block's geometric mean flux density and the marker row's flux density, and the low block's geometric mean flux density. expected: 12.9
